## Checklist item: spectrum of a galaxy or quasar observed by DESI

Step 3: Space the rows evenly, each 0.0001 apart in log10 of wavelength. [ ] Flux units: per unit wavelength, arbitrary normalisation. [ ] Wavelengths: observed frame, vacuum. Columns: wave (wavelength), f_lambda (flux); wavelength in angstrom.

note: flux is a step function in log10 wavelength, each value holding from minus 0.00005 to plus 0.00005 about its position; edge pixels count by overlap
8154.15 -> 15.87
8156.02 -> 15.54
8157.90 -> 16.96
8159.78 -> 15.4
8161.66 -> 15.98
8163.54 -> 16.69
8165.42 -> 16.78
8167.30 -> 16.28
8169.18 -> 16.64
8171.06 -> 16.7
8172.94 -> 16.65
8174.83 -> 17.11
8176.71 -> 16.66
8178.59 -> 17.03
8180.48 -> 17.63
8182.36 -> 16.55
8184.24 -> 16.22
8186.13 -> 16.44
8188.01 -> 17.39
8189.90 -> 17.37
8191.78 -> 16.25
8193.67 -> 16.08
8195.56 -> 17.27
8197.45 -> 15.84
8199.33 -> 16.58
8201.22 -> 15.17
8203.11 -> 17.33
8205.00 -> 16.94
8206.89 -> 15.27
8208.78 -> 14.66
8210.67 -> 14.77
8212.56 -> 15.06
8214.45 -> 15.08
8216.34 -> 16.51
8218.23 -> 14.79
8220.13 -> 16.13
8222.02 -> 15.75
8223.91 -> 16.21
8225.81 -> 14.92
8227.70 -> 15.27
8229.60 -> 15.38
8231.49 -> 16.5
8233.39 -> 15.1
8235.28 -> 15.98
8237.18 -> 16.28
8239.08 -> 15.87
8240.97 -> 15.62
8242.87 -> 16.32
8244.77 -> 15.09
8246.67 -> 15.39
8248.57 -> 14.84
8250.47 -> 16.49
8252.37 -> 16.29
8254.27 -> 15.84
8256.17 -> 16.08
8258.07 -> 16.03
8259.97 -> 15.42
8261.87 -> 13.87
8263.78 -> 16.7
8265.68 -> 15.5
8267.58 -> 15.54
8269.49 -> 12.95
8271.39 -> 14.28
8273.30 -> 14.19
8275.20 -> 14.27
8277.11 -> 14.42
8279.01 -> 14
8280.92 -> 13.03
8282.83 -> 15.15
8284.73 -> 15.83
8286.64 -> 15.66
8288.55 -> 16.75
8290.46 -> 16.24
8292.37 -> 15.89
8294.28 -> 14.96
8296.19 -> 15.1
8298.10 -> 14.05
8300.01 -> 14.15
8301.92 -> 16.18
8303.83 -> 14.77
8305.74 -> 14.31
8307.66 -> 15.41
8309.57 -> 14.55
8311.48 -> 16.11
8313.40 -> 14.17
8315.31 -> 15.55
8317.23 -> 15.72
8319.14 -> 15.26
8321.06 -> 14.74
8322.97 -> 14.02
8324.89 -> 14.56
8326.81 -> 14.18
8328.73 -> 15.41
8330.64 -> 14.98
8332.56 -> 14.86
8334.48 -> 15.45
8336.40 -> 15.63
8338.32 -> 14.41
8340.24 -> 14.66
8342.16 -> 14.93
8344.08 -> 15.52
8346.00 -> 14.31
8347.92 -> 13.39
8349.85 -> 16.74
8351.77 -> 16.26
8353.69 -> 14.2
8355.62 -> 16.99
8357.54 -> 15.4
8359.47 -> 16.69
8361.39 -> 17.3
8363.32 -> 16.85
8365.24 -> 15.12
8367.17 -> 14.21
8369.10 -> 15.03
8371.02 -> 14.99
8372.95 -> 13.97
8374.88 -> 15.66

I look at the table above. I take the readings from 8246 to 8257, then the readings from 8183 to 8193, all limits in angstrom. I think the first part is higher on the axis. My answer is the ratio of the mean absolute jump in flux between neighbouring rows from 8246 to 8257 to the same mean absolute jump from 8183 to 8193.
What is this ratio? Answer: 1.1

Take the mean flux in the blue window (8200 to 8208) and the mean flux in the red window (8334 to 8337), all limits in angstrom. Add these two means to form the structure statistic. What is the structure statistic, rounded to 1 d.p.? 31.7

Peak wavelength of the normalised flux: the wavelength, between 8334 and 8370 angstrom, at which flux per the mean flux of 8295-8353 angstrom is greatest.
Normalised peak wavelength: 8361.39 angstrom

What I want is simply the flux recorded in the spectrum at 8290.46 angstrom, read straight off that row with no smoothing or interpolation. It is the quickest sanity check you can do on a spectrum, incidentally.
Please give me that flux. 16.24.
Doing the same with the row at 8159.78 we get 15.4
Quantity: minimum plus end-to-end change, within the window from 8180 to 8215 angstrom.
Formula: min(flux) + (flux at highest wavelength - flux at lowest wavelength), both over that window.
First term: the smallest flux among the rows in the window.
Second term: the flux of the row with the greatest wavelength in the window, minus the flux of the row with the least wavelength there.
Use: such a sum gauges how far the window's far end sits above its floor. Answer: 12.1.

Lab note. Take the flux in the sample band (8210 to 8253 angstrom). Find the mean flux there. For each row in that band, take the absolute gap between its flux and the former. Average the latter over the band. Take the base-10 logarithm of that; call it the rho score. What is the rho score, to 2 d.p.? -0.26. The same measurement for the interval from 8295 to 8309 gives -0.22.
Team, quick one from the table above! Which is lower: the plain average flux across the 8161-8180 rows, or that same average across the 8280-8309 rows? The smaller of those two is 15.2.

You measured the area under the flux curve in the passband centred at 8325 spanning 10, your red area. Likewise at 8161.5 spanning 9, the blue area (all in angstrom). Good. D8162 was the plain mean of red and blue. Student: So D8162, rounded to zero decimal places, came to 147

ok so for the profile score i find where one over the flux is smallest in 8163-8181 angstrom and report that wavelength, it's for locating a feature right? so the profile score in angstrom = 8180.48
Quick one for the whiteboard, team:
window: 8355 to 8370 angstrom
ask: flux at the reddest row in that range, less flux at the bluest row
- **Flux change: -2.0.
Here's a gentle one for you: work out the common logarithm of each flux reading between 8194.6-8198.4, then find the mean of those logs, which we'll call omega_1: 1.22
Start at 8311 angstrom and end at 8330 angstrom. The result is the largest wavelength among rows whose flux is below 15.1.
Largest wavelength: 8326.81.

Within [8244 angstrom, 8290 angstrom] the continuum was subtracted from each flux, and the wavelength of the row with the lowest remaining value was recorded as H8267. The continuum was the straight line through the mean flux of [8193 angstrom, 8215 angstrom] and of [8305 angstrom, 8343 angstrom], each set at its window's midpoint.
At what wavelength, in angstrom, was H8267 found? 8269.49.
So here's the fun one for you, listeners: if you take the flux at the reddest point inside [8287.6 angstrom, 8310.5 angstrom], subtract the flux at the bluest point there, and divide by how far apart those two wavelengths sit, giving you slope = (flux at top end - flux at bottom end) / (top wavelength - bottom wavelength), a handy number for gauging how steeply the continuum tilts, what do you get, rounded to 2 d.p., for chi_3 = -0.10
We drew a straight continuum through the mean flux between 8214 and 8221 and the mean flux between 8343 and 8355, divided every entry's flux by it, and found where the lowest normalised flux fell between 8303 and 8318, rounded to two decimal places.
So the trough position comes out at 8313.40 angstrom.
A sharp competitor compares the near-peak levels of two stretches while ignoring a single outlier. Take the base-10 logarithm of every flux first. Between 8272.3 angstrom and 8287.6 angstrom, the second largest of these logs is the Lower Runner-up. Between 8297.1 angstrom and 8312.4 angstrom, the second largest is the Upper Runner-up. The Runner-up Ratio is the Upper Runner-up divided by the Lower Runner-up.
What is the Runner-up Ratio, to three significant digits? 1.01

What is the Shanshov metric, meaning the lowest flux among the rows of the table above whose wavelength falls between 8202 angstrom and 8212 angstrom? 14.66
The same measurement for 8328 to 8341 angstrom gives 14.41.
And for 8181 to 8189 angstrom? 16.22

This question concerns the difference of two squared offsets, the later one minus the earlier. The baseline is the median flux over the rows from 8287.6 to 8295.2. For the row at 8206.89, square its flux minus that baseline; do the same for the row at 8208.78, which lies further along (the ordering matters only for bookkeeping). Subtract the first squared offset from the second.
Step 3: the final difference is 1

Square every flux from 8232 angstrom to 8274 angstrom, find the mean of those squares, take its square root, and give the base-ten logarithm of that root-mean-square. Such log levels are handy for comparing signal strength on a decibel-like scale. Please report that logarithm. 1.19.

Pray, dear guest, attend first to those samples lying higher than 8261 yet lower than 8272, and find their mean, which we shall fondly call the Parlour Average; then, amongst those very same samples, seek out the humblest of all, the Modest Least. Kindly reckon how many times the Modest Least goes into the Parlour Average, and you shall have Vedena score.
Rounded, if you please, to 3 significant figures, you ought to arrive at 1.14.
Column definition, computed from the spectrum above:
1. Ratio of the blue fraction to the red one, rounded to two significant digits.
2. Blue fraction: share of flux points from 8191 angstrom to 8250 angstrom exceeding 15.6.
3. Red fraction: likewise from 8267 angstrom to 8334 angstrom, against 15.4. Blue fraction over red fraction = 1.6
